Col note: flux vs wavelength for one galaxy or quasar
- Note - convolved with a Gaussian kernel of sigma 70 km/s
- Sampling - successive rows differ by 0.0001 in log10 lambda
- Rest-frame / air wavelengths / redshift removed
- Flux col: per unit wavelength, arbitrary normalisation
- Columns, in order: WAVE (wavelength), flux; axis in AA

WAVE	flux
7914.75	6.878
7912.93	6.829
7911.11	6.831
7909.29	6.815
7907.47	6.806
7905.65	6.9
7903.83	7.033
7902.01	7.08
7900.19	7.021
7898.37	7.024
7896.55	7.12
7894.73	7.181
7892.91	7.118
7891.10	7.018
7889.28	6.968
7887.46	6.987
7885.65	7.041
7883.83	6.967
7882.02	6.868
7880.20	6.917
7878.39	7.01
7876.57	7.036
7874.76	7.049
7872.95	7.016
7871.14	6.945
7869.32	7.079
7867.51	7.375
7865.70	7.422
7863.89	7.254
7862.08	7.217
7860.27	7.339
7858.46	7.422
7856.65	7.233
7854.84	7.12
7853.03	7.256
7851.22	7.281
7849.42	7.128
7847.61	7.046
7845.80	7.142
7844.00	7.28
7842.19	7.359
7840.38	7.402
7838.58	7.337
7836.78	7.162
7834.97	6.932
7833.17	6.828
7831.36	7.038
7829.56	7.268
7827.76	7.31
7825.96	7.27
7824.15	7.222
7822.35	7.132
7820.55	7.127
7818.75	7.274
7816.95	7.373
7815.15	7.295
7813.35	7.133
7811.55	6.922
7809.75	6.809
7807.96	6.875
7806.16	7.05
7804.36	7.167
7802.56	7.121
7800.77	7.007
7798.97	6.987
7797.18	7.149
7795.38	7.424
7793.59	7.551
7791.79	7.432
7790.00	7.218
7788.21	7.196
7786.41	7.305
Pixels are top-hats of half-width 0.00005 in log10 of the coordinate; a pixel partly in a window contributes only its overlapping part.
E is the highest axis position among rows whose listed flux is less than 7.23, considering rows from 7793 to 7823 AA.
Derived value 7822.35 AA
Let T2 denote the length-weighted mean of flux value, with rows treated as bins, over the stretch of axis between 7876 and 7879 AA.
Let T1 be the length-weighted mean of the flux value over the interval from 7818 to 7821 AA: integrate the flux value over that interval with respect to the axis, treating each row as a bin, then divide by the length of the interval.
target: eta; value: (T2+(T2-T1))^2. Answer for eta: 46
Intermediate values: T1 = 7.21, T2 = 7.01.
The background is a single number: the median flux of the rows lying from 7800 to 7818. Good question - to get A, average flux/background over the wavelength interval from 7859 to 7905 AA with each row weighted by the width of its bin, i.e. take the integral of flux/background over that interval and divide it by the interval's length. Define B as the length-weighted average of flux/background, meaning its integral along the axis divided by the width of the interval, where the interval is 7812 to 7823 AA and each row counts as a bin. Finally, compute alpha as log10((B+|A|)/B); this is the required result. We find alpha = 0.297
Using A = 1.00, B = 1.018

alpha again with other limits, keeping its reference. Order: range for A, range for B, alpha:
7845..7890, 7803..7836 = 0.301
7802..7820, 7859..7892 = 0.301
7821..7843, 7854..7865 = 0.299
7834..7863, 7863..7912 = 0.307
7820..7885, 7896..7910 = 0.307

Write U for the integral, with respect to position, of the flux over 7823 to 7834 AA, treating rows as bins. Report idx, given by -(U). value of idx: -79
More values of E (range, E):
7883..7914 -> 7912.93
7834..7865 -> 7862.08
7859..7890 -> 7889.28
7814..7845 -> 7836.78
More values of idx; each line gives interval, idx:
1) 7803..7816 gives -91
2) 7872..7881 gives -63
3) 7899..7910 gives -76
